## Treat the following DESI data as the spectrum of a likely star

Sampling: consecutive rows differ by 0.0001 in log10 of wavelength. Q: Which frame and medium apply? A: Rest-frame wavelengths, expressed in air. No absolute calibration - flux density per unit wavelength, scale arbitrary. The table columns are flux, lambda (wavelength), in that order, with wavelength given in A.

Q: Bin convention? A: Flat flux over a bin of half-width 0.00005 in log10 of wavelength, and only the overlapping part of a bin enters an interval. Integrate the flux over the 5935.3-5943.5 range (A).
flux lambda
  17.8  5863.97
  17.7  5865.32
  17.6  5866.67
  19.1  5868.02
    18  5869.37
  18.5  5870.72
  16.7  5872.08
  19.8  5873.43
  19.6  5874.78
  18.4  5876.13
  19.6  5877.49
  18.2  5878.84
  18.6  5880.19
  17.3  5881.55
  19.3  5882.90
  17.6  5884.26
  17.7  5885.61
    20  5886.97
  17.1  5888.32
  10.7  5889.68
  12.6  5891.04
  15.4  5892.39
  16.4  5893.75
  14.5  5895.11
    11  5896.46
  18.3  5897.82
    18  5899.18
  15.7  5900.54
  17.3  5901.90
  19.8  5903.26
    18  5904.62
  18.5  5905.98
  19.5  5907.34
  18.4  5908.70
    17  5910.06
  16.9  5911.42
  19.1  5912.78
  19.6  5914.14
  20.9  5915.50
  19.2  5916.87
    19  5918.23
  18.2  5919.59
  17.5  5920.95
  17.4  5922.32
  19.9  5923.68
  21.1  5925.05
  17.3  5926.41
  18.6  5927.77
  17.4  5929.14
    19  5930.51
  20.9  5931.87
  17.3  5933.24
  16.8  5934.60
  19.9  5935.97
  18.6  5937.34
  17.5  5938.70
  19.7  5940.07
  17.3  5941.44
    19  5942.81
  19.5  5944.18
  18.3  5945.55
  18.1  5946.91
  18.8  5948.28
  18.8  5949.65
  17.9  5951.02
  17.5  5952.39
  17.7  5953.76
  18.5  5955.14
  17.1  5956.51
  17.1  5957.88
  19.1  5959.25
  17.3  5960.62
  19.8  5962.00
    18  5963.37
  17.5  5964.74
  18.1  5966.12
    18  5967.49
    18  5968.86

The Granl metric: 153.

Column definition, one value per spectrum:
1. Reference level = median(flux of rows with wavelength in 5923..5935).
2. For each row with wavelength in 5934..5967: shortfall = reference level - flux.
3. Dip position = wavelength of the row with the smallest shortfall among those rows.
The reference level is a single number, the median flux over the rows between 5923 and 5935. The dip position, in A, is 5935.97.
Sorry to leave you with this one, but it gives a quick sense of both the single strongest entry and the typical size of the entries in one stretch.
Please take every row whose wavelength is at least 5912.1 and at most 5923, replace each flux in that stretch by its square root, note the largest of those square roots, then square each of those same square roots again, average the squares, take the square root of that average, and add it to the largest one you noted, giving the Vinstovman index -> 8.91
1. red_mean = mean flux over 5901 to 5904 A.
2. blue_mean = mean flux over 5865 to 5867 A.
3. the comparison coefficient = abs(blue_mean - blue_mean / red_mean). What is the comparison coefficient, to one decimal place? 16.7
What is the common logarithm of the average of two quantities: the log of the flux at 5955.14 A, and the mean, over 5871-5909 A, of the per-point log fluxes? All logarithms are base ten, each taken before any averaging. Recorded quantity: 0.097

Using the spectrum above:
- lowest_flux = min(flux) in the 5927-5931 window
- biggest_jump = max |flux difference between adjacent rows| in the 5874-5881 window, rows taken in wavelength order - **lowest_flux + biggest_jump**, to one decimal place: 18.8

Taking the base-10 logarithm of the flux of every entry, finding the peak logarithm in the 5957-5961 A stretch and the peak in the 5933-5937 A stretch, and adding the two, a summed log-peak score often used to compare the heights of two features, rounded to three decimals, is 2.580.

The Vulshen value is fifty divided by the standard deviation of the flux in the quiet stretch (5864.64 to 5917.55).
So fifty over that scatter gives 22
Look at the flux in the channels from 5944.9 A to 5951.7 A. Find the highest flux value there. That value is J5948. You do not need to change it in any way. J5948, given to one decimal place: 18.8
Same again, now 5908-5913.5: 19.1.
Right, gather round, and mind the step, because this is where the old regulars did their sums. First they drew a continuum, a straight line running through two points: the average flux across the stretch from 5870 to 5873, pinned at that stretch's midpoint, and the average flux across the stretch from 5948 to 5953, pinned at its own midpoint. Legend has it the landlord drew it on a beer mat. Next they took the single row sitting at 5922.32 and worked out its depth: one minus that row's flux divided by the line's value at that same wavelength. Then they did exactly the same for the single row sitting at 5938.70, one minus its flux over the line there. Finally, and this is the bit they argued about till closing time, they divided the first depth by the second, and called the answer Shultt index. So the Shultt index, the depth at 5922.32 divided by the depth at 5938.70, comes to 1.0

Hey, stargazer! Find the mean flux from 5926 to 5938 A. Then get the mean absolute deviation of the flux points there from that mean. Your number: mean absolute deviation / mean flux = 0.059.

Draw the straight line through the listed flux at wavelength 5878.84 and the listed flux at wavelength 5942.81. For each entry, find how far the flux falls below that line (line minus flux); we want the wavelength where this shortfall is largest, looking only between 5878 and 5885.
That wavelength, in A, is 5881.55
